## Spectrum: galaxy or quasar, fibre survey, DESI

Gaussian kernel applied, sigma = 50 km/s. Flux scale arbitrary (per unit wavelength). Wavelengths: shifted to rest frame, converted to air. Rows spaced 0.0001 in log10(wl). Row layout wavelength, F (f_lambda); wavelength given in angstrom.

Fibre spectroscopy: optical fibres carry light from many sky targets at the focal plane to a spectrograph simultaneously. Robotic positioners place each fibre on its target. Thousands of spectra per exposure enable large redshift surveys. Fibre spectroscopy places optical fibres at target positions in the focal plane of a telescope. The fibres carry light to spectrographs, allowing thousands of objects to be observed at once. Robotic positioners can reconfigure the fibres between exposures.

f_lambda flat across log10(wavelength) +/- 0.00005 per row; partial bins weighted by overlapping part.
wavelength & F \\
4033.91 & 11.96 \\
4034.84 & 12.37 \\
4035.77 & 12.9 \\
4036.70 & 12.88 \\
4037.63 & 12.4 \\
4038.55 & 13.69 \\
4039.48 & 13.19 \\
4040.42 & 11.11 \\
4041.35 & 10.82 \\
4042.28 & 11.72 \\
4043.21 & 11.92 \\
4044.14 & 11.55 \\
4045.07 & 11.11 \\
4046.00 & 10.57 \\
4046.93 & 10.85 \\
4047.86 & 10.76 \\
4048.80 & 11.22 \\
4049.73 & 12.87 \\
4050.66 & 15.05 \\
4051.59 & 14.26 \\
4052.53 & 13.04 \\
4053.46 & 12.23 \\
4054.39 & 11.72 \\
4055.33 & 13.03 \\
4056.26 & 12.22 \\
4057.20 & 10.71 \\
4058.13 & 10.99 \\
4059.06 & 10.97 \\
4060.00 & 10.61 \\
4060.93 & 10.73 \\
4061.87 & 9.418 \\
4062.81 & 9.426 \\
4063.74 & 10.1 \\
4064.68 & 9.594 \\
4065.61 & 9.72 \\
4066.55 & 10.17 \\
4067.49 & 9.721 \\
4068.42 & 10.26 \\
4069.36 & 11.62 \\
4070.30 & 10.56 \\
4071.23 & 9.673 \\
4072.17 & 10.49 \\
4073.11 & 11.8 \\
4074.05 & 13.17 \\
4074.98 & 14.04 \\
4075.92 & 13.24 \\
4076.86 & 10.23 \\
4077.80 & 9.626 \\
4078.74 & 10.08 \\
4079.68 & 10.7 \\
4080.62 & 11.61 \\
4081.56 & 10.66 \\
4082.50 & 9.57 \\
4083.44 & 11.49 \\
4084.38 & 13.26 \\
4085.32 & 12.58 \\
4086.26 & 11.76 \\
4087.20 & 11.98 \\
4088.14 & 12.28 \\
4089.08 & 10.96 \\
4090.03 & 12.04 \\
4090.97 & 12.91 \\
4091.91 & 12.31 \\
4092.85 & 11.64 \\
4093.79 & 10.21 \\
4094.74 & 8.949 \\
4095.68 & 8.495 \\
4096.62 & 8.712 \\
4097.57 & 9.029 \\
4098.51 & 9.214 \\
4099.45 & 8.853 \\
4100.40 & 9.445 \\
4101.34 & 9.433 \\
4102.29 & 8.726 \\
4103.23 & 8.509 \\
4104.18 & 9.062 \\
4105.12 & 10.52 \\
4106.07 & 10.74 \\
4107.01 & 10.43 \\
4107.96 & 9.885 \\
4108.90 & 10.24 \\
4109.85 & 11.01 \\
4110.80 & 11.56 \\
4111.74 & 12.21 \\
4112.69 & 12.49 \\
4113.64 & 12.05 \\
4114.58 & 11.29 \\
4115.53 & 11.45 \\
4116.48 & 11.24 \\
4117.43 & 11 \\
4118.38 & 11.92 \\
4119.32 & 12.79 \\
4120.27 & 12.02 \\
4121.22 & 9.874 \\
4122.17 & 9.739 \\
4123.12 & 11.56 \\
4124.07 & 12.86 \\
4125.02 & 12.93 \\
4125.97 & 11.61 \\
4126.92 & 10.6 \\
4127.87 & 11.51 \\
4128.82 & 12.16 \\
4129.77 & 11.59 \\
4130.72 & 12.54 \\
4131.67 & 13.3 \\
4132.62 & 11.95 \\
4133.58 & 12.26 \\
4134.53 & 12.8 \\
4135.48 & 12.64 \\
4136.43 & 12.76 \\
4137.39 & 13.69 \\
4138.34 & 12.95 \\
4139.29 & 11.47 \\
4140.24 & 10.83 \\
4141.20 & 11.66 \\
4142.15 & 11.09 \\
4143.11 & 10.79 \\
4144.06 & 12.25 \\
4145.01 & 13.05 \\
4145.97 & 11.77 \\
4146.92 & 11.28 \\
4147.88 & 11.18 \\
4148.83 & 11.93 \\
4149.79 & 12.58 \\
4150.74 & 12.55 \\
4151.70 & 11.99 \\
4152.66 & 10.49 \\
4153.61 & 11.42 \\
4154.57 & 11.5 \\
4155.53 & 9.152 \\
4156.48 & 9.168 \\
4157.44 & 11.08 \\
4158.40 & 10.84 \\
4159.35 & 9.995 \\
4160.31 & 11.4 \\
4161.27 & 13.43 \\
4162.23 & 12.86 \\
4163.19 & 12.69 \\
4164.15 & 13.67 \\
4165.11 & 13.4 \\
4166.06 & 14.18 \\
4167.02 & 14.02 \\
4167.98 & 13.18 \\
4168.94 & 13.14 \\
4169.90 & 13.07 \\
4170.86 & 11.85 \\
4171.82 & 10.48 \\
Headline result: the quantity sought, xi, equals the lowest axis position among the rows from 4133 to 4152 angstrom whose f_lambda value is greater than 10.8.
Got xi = 4133.58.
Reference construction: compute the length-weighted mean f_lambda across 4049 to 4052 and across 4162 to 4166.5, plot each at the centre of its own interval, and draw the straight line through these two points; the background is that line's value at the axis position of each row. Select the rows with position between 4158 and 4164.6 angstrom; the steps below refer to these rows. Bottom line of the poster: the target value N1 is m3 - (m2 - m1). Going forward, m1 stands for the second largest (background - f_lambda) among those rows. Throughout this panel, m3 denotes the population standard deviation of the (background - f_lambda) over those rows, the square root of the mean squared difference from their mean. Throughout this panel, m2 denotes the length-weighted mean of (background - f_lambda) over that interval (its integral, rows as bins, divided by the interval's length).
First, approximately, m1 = 2.6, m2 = 1.3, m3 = 1.30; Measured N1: 2.60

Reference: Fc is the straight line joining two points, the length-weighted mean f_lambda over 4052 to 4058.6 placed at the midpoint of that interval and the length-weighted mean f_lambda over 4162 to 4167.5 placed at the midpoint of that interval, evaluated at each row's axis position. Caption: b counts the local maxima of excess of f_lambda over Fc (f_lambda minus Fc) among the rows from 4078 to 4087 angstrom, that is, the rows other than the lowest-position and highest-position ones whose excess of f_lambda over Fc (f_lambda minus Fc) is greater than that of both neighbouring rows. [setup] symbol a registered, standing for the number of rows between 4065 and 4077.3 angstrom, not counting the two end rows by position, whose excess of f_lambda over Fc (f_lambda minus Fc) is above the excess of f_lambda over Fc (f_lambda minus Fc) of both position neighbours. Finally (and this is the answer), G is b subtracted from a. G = 1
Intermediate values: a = 3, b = 2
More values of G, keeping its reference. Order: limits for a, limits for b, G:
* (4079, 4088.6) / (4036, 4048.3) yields -1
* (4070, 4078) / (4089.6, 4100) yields -1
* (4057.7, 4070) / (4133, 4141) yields 1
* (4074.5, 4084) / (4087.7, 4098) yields 0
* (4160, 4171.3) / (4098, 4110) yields 1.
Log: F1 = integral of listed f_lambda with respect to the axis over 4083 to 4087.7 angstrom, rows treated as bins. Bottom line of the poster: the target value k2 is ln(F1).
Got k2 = 4.05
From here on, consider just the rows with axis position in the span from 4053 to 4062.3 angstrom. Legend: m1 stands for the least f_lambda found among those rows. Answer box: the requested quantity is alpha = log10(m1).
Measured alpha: 0.97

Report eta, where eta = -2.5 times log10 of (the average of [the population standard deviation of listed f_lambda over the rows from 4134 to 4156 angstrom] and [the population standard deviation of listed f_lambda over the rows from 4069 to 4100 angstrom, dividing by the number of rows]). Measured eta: -0.2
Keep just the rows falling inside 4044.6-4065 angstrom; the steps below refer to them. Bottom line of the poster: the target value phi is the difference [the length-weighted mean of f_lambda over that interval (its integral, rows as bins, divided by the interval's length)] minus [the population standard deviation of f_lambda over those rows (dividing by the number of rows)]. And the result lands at 10.0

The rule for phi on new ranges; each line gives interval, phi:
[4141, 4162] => 10.3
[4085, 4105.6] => 8.8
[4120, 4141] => 11.0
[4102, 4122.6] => 9.7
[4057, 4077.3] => 9.5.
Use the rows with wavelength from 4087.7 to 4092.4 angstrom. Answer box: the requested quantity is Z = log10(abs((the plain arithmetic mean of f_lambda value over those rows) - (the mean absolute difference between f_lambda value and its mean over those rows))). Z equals 1.07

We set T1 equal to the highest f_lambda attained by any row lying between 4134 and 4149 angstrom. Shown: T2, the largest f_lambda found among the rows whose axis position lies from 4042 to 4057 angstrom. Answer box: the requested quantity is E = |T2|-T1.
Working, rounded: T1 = 13.69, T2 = 15.05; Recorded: 1.4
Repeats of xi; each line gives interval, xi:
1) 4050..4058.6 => 4050.66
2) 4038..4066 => 4038.55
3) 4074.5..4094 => 4074.98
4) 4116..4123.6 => 4116.48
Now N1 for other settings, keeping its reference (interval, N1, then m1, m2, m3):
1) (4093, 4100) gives 0.99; 4.9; 4.5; 0.51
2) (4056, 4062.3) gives 0.91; 3.2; 3.0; 0.75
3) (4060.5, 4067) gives 0.90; 4.4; 3.9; 0.44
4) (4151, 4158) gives 2.62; 4.3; 2.7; 1.05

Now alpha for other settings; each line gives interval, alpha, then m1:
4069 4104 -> 0.93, 8.495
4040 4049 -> 1.02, 10.57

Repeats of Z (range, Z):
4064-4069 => 0.98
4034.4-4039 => 1.10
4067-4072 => 0.99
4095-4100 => 0.94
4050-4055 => 1.08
